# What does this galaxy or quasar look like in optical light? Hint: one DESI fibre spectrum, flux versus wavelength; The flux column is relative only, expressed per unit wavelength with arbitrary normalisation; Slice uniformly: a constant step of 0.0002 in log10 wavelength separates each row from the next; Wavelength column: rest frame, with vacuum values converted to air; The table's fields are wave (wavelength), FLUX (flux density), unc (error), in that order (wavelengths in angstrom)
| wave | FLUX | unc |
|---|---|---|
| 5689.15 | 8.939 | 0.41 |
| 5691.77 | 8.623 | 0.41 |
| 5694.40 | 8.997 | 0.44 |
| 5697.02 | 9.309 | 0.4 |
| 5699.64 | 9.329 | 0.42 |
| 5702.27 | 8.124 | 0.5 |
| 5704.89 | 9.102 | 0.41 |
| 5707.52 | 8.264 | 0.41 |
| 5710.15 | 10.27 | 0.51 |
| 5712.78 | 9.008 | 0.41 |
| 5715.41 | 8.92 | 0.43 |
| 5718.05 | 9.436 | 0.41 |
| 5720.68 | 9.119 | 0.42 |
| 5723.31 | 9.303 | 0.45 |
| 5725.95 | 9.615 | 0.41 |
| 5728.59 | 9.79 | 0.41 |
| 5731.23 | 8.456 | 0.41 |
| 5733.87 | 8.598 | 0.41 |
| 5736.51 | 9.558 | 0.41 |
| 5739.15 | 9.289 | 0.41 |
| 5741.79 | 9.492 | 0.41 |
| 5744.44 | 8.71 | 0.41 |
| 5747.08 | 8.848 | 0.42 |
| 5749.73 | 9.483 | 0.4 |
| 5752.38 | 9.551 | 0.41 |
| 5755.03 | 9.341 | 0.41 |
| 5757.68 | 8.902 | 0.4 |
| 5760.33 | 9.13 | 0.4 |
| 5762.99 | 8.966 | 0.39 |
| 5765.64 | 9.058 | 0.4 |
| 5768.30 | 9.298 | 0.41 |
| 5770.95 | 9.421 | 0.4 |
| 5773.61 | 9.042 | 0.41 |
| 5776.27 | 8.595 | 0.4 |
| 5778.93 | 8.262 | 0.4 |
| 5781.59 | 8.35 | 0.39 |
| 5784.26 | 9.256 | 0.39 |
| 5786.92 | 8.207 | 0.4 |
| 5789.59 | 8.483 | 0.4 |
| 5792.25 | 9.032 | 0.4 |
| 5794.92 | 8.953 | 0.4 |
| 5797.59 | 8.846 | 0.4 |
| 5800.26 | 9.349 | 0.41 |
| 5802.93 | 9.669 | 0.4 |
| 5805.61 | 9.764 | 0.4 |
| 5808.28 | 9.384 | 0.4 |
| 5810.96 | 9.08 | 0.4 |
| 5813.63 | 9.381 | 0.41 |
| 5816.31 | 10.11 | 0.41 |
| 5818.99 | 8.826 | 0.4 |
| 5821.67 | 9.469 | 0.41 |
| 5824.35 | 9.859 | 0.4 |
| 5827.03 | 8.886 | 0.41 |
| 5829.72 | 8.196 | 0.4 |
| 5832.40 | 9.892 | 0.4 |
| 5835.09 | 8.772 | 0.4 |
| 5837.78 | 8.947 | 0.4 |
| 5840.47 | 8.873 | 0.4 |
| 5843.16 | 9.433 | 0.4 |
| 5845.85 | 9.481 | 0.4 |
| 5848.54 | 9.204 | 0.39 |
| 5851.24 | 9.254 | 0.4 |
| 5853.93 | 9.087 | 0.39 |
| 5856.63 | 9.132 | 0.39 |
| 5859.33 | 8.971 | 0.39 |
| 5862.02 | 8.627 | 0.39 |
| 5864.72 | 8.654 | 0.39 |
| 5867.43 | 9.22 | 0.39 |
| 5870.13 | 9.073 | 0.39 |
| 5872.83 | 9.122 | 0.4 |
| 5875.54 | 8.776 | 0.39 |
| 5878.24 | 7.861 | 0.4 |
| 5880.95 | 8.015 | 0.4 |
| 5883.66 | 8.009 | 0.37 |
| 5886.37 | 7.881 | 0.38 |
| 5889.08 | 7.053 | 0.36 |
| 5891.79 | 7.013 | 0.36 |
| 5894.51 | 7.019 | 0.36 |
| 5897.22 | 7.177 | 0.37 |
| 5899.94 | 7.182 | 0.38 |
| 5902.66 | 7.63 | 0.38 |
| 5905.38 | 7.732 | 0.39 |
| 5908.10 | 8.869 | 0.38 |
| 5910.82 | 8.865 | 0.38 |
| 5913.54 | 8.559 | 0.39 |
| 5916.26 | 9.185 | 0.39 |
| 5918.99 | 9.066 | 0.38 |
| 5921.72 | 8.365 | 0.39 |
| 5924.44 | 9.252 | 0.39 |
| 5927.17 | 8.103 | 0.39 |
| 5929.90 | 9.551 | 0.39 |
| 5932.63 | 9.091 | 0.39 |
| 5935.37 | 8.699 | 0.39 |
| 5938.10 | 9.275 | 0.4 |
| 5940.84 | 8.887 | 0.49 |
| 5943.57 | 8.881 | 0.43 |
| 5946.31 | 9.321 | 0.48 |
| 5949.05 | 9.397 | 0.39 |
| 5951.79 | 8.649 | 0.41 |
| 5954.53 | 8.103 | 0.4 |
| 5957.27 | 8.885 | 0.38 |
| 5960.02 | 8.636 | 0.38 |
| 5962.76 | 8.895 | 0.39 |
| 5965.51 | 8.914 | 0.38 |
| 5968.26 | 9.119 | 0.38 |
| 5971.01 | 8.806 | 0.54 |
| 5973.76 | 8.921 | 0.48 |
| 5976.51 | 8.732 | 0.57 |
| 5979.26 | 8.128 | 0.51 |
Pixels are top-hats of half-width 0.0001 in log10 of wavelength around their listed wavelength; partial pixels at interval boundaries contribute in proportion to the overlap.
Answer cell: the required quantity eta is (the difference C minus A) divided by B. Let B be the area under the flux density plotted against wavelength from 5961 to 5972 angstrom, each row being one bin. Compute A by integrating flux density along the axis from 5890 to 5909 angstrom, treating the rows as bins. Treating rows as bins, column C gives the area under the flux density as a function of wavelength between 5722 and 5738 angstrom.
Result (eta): 0.1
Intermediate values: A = 142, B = 98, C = 147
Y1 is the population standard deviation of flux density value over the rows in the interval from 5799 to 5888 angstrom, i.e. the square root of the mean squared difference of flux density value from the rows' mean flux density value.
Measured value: 0.57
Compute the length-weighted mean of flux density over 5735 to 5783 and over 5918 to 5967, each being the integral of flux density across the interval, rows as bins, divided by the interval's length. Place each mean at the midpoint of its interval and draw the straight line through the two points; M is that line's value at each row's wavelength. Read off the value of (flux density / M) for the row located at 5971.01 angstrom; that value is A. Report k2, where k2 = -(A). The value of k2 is -0.99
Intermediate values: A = 0.99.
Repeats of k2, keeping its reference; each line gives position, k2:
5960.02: -0.97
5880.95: -0.90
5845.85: -1.06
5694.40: -0.98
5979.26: -0.92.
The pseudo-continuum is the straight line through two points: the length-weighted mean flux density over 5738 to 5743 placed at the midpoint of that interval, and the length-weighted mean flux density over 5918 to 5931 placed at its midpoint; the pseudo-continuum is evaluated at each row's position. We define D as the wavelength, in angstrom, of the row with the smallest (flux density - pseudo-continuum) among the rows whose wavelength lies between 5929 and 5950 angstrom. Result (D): 5935.37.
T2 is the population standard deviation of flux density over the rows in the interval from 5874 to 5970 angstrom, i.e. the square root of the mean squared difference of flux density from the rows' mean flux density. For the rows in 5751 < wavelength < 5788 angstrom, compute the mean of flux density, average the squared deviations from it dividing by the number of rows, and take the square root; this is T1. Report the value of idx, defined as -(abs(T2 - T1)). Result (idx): -0.32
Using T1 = 0.42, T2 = 0.74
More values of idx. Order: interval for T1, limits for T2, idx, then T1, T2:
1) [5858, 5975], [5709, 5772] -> -0.30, 0.70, 0.40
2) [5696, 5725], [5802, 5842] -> -0.04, 0.55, 0.51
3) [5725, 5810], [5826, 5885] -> -0.05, 0.45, 0.50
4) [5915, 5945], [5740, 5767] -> -0.12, 0.40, 0.29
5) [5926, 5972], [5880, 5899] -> -0.07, 0.39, 0.45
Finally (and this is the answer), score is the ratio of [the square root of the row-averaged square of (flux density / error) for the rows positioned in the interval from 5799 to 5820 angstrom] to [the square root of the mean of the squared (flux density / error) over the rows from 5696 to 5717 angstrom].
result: 1.12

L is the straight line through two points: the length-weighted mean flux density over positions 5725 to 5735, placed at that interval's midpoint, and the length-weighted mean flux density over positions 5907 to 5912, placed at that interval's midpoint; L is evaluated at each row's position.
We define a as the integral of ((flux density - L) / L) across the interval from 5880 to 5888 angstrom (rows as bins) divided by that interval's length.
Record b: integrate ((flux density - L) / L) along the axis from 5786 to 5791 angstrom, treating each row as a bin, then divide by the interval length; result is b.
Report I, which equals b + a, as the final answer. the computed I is -0.18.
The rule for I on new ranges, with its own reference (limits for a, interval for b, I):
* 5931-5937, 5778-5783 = -0.07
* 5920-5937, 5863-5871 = 0.01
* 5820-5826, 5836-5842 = 0.06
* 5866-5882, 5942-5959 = -0.02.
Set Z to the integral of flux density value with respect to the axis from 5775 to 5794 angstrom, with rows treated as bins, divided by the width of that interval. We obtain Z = 8.61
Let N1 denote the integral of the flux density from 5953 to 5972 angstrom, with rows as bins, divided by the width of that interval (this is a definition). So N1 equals 8.8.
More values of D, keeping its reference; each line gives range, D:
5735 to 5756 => 5744.44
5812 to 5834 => 5829.72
